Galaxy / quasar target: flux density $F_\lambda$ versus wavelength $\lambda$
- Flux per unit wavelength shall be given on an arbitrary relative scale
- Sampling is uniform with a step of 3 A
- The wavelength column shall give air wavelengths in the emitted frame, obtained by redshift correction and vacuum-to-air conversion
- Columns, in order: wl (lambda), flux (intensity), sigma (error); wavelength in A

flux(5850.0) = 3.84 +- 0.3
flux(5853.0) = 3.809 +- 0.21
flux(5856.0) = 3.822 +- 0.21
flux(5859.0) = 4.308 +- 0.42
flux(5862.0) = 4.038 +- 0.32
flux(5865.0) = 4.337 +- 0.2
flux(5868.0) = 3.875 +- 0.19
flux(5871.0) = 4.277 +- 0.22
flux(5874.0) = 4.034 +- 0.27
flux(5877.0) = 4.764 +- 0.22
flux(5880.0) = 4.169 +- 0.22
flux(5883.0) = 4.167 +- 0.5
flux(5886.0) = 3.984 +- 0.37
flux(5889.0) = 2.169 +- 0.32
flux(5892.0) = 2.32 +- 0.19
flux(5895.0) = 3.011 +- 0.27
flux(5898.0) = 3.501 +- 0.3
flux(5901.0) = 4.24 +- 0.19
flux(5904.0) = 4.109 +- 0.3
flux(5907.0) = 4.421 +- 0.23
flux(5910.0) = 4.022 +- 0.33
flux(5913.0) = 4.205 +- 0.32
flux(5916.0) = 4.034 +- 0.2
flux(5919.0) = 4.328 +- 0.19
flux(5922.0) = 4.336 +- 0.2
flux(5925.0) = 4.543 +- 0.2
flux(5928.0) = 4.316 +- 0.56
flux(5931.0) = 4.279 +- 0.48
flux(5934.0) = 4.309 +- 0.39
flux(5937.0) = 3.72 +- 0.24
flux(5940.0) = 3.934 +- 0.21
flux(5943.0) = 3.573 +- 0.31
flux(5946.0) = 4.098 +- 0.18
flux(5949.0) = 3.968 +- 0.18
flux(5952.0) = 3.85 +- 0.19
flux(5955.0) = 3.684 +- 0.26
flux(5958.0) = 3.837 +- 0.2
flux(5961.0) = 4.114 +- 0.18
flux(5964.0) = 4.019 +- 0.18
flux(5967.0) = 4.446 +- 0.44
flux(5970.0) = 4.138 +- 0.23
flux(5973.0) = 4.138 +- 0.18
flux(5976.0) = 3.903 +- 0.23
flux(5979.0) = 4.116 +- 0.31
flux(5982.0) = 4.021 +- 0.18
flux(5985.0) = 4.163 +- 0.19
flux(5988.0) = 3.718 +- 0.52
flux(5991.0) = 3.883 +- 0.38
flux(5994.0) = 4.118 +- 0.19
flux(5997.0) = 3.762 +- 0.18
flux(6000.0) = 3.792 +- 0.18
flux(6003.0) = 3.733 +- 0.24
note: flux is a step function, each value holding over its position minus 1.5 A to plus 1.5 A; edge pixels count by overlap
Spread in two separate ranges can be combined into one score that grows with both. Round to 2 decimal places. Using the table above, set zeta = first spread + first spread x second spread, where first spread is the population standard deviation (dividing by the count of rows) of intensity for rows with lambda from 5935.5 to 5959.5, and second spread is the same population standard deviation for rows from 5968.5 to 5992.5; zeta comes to 0.18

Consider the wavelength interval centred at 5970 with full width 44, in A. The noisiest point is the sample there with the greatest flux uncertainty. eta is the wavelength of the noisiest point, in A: 5988.0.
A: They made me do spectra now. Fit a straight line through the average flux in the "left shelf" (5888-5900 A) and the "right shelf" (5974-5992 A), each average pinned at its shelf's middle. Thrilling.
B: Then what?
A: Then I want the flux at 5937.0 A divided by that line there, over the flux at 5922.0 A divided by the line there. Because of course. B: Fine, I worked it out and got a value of 0.81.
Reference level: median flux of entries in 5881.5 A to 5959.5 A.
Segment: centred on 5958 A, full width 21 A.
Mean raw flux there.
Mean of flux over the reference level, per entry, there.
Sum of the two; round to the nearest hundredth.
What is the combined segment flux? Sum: 4.98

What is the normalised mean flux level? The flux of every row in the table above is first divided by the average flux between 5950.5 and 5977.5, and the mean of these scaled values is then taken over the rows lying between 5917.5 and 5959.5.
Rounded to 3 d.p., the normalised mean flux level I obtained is 1.010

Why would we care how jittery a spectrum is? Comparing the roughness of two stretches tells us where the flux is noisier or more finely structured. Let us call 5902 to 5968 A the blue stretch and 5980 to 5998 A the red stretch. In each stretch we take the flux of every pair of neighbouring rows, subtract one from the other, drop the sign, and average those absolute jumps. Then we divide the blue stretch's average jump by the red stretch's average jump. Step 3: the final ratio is 0.87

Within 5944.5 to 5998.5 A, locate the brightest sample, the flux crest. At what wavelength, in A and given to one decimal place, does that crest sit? 5967.0 A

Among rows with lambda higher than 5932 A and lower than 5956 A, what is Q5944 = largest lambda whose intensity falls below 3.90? 5955.0 A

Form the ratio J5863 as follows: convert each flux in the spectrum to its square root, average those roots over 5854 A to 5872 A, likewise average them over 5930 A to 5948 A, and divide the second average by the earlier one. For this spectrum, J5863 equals 0.985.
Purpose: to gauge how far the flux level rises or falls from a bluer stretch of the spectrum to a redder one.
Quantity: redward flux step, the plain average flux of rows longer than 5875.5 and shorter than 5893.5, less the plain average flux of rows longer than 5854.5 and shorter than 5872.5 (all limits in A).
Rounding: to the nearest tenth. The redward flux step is -0.5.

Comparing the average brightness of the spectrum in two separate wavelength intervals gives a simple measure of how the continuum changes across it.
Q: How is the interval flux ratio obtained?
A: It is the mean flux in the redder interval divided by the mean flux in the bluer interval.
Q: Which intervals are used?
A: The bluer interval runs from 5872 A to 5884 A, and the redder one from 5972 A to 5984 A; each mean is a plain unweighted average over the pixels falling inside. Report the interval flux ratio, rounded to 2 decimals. 0.94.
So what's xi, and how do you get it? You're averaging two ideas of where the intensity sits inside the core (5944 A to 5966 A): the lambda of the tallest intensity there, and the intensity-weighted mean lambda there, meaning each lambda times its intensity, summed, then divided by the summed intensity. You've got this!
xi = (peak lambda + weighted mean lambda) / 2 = 5958.0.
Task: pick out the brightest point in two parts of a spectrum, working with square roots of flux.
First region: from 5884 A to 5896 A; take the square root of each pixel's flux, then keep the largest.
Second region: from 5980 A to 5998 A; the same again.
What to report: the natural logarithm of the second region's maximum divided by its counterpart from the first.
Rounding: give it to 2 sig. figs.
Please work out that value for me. 0.022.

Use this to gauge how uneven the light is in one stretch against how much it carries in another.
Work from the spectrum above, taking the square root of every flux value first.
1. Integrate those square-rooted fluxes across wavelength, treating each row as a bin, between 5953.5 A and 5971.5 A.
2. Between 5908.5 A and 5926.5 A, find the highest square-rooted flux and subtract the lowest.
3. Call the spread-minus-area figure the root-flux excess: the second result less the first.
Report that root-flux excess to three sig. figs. -36.0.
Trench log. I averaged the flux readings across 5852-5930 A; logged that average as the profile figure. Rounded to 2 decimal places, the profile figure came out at 3.97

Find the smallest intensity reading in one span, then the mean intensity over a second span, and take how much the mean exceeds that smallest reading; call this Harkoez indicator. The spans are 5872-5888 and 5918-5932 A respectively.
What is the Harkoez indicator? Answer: 0.4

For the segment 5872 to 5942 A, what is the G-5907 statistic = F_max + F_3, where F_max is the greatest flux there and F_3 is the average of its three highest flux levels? 9.3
